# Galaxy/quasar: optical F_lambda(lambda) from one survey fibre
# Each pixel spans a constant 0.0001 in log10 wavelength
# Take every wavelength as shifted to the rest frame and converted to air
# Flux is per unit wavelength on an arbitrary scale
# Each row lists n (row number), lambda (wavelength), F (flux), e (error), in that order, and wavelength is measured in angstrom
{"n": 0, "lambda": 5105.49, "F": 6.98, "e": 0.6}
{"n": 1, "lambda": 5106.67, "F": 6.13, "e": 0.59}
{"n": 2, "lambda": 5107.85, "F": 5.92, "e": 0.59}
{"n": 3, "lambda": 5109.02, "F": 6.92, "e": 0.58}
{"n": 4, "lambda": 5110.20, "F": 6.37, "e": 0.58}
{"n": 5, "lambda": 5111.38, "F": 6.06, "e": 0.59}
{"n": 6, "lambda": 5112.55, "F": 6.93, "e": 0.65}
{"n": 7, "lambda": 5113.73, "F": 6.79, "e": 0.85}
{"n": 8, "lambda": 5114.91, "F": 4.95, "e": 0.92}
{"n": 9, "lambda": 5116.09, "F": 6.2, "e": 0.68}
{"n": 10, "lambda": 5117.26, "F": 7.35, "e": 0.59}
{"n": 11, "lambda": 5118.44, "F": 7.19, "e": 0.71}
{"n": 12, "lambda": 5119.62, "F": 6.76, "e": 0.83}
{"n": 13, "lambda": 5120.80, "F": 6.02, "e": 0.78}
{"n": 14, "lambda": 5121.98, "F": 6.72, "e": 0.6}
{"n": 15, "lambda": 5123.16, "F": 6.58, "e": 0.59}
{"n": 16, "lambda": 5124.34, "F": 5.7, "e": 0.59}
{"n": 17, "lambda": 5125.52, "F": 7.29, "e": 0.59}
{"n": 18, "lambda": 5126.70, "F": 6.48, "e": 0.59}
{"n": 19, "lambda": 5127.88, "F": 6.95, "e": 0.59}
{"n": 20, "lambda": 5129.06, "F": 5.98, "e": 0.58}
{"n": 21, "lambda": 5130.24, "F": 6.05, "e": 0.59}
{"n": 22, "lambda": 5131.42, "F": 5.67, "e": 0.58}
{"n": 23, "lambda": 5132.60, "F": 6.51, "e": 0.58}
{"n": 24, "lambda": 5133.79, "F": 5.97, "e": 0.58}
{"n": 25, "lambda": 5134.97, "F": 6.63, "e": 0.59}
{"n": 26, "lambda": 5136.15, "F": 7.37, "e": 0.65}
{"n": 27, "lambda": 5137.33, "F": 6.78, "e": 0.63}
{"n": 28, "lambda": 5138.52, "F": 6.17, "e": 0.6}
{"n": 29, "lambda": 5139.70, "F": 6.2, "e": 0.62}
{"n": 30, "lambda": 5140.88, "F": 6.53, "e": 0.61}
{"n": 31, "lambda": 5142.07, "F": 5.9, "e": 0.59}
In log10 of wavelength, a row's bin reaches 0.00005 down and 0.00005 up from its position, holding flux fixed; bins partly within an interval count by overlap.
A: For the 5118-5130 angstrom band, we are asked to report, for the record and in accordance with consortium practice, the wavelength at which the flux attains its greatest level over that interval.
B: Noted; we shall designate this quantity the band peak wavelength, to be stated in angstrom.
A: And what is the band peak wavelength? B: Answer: 5125.52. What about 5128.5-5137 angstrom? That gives 5136.15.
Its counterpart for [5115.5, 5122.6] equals 5117.26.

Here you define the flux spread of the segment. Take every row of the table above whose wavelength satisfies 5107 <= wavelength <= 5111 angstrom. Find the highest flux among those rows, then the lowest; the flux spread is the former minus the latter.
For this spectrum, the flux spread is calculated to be 1.0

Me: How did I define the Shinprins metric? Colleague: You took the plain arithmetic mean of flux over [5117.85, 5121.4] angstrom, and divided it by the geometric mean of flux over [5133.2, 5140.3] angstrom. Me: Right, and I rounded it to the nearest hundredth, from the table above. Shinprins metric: 1.02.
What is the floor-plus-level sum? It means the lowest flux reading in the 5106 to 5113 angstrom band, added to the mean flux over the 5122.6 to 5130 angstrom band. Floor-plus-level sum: 12.4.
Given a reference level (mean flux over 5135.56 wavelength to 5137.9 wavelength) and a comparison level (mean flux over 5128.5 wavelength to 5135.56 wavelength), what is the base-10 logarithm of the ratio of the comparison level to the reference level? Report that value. -0.06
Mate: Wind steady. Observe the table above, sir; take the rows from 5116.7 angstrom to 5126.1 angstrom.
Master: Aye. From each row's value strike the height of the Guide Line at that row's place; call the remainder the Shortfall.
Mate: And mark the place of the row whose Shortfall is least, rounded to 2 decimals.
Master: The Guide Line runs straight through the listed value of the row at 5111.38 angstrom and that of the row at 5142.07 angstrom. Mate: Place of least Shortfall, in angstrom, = 5124.34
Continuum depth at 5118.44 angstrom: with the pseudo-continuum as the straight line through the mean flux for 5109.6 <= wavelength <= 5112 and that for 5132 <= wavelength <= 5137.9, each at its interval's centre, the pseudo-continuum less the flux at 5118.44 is -0.8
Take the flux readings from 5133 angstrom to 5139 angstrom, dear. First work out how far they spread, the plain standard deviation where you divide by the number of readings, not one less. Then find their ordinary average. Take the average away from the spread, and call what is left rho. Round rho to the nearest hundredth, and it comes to -6.09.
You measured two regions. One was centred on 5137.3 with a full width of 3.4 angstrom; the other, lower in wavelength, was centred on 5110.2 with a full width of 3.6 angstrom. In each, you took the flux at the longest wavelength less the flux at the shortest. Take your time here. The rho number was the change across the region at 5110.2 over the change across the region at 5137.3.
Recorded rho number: 0.7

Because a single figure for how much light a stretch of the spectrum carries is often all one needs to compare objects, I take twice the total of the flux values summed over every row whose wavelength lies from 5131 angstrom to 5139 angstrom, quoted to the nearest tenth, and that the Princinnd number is 90.2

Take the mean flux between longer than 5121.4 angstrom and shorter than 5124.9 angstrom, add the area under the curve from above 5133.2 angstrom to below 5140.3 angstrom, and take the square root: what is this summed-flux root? 7.3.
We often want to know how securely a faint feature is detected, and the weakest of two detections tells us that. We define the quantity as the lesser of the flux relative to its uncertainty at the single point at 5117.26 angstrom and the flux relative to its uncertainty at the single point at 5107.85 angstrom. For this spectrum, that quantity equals 10.0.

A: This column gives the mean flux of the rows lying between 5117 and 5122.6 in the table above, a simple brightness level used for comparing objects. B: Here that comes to 6.8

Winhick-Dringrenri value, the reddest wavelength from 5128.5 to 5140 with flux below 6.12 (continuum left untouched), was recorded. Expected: 5133.79 angstrom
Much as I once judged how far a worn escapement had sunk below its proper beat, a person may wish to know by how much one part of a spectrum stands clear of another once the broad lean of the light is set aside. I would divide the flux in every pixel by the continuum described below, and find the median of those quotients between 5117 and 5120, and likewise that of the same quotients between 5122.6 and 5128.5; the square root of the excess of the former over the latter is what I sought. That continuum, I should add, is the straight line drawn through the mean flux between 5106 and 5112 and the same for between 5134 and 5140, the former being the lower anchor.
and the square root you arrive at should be 0.32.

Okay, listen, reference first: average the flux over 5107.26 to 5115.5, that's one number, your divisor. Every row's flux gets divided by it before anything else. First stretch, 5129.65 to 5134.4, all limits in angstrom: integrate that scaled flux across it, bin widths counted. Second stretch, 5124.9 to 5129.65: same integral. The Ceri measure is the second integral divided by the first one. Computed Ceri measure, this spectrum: 1.10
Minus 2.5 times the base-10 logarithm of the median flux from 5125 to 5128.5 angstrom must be -2.10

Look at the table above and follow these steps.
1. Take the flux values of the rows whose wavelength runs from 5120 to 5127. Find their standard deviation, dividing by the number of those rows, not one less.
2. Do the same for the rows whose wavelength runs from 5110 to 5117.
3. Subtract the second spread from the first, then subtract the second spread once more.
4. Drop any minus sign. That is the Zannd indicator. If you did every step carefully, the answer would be 0.78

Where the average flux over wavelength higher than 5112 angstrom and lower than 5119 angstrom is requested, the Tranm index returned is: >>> 6.6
